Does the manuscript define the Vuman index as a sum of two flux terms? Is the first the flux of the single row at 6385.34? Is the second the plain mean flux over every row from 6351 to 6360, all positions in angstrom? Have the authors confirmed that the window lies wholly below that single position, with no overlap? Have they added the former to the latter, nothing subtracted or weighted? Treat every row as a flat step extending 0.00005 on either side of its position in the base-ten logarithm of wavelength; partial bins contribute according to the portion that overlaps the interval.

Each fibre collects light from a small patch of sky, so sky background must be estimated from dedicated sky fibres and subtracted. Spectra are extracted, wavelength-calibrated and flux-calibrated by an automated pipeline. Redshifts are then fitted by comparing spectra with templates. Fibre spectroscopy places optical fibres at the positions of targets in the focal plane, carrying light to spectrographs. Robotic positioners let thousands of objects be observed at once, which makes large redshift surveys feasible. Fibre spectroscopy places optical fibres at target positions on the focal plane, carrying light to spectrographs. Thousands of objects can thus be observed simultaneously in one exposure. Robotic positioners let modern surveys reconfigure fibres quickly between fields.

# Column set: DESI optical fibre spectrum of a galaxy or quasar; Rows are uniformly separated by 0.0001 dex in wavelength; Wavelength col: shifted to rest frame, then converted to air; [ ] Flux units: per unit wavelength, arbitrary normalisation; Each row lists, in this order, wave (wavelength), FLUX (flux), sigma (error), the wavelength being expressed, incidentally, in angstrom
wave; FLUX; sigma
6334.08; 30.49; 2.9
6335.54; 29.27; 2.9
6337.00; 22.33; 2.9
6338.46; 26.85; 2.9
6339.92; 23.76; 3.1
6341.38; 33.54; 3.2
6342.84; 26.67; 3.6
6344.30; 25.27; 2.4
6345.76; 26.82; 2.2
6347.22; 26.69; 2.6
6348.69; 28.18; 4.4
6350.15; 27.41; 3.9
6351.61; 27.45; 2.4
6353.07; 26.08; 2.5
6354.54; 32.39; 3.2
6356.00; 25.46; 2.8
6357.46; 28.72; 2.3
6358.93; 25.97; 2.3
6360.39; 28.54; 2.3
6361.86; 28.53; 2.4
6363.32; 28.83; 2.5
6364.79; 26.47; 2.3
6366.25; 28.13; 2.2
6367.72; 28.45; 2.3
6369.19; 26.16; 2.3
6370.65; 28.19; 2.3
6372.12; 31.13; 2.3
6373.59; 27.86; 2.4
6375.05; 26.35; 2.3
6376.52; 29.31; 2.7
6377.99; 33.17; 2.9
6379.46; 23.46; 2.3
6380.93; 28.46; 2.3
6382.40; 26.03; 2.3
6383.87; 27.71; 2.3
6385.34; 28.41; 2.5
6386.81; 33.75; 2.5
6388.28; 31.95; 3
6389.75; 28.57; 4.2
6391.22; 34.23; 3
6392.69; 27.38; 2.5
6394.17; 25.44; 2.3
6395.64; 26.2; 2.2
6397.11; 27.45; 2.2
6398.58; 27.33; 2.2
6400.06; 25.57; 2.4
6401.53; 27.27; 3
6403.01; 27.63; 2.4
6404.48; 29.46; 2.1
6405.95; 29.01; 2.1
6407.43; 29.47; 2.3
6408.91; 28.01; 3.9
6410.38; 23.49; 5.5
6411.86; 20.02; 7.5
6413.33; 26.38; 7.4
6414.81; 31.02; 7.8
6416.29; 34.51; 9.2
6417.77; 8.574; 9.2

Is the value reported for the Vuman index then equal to 56.1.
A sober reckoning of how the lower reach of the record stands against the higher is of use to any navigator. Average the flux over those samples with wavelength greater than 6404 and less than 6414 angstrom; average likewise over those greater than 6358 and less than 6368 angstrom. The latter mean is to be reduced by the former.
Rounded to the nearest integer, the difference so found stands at 1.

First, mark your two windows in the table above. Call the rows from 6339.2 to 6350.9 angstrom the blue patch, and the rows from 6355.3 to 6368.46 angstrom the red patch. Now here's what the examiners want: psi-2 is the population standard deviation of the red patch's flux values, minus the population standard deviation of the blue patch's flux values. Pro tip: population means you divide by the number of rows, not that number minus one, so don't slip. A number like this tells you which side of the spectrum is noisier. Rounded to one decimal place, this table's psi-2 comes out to -1.4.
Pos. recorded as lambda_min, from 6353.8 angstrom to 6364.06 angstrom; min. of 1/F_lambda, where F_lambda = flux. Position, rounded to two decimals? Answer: 6354.54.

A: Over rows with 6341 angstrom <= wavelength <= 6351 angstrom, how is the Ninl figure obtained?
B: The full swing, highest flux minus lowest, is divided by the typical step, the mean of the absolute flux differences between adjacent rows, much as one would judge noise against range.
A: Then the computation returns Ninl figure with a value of 4.1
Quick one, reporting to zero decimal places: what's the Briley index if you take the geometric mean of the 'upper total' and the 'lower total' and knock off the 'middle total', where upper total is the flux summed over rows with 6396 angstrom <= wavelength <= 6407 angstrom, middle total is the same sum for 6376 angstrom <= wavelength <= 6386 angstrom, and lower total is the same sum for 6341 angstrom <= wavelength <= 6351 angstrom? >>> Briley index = -2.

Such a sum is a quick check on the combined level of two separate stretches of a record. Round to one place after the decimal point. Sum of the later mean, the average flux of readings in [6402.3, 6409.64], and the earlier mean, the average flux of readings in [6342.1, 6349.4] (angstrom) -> 55.4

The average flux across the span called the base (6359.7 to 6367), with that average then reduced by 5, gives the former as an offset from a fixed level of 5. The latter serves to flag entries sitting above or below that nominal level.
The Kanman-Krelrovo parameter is 23.1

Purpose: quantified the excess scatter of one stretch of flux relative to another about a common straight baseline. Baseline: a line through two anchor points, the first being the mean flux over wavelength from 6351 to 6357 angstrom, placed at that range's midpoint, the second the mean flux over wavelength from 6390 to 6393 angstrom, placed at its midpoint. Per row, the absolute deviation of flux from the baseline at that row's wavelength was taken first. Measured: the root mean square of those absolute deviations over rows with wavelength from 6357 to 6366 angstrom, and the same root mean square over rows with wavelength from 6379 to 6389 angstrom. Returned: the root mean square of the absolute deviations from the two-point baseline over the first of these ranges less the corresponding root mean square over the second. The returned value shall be -2.1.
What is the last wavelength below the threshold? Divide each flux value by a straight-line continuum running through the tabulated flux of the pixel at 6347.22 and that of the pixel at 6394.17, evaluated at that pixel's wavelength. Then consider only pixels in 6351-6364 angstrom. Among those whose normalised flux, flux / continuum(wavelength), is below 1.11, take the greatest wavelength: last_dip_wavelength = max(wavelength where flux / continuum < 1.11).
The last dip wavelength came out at 6363.32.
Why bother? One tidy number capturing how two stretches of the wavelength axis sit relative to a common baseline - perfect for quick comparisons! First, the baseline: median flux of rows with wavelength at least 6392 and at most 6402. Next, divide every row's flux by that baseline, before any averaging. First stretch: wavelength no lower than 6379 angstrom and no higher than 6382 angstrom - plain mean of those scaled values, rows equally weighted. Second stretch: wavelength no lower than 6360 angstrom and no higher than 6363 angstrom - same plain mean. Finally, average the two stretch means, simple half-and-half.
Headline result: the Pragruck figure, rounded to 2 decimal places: 1.00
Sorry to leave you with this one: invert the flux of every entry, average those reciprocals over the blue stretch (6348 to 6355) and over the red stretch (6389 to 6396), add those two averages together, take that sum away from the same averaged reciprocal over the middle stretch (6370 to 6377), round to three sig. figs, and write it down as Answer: -0.0361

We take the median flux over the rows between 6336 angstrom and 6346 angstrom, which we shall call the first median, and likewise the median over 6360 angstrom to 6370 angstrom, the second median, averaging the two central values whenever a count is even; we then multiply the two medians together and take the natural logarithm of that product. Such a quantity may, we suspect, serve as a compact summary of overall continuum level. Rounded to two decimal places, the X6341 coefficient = 6.63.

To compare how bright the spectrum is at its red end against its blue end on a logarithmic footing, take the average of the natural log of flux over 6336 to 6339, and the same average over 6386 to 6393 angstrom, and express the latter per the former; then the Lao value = 1.07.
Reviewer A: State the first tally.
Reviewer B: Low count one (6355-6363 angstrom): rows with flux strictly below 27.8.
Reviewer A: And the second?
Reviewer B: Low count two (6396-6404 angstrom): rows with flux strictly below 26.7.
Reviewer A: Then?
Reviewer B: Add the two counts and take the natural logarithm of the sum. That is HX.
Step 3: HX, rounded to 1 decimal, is 1.1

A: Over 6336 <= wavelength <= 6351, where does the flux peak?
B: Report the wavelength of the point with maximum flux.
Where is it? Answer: 6341.38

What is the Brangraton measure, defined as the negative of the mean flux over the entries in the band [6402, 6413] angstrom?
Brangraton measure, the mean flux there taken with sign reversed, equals -26.7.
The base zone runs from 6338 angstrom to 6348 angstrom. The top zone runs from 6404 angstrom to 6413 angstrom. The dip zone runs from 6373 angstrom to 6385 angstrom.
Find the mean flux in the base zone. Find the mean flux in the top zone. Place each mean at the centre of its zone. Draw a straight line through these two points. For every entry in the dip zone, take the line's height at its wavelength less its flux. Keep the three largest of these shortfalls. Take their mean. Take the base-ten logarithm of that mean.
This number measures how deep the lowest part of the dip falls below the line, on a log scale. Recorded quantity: 0.2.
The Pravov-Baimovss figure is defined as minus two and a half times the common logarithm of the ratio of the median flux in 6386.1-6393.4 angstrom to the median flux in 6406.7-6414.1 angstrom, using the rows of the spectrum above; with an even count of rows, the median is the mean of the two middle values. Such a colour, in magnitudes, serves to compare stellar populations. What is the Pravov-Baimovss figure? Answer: -0.21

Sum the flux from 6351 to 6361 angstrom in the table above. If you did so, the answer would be 195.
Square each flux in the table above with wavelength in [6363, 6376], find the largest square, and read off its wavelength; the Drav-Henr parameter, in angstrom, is 6372.12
